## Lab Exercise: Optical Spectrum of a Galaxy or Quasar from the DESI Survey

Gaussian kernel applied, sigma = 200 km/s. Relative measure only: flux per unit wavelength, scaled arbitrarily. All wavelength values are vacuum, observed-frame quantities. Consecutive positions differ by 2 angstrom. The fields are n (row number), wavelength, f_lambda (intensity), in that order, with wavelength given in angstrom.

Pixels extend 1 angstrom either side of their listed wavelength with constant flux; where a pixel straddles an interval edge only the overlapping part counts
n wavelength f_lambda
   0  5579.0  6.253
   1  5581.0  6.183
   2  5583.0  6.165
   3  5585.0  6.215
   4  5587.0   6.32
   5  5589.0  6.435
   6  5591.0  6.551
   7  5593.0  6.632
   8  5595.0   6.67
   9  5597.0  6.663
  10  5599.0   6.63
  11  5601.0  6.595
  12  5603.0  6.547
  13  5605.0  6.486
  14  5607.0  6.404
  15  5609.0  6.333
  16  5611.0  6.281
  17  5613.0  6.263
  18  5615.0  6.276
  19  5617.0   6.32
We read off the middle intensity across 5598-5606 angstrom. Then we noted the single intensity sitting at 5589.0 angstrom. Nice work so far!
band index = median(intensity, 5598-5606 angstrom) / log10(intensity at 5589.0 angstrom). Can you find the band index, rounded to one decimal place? 8.1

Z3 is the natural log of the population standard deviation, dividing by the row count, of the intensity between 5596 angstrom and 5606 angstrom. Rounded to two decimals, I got -2.77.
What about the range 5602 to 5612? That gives -2.33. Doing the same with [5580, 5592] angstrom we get -1.96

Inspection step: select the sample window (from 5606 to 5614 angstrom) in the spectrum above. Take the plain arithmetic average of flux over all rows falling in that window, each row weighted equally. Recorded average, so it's 6.32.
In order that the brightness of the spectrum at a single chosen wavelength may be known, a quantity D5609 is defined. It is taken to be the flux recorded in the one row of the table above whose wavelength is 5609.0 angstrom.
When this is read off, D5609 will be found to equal 6.333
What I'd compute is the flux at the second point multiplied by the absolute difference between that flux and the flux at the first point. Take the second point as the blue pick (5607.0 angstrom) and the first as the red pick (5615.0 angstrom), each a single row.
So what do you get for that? 0.8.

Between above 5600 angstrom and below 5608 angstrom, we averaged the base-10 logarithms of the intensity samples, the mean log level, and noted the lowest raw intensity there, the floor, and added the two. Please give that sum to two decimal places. 7.22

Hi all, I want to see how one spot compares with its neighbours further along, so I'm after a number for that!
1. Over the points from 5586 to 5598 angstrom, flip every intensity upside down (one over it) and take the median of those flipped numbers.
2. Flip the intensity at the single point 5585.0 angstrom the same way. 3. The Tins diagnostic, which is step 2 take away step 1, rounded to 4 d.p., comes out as 0.0092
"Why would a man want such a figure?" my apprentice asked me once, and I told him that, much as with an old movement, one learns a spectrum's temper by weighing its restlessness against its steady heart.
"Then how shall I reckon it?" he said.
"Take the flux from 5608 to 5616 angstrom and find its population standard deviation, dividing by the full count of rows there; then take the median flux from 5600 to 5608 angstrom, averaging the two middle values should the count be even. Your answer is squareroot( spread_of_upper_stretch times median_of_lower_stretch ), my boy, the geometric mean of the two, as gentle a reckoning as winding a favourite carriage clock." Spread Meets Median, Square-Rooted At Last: 0.42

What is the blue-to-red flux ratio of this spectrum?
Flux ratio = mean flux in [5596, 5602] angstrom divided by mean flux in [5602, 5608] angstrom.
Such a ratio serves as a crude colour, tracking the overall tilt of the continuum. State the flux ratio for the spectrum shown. 1.02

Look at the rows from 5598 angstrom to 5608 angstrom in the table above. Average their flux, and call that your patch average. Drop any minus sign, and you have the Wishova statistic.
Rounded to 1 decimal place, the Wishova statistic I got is 6.5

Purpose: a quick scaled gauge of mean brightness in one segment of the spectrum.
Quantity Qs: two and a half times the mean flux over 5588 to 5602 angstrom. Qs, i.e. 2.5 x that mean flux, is 16.5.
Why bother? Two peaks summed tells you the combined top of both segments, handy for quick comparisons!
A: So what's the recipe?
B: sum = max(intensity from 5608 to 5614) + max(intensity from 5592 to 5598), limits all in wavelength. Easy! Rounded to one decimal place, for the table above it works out 13.0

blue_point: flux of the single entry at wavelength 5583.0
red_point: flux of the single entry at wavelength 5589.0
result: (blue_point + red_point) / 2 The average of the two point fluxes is 6.30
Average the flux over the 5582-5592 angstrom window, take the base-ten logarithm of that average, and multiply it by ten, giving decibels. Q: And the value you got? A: 8.02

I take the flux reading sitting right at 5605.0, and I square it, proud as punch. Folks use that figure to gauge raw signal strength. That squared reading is 42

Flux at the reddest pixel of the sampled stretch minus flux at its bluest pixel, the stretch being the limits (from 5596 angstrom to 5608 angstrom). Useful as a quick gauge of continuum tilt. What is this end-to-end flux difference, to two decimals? -0.26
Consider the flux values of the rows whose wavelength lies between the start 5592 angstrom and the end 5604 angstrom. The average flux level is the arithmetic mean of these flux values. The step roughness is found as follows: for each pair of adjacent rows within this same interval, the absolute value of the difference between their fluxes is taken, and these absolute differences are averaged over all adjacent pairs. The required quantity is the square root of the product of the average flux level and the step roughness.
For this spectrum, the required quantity 0.46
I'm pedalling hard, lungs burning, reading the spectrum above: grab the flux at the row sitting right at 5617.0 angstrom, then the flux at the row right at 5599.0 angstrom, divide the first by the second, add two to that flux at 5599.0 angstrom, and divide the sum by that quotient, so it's 9.05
